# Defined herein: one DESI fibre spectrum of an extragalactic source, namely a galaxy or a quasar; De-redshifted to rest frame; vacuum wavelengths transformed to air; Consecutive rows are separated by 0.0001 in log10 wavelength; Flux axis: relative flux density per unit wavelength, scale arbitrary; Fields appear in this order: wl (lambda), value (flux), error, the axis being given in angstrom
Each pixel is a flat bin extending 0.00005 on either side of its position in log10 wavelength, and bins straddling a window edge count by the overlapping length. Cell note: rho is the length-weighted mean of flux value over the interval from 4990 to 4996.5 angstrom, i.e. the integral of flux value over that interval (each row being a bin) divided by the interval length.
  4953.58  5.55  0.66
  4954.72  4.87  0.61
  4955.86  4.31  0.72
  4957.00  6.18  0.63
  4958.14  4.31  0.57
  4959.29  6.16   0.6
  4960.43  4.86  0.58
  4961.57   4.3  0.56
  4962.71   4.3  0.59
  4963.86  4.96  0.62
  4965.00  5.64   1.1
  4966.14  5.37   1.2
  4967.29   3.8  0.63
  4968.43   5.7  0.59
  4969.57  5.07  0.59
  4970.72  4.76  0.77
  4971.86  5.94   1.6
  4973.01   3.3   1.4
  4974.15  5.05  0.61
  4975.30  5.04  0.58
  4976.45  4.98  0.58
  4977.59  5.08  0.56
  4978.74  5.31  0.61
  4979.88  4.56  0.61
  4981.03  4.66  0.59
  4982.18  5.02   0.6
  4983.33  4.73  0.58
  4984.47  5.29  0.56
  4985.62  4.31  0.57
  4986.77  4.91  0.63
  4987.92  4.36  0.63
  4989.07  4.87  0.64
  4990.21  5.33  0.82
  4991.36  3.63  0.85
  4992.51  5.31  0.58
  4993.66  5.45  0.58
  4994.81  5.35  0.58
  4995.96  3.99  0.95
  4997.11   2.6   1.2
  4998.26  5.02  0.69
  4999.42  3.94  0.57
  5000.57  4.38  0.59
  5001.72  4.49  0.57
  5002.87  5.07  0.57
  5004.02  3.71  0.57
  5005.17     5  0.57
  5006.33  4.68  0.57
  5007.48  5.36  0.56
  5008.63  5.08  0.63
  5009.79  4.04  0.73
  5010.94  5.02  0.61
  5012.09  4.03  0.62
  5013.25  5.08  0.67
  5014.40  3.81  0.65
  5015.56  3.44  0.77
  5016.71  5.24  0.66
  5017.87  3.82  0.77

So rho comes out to 4.82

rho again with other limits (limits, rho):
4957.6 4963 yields 4.81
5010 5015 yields 4.45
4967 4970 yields 4.96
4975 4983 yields 4.94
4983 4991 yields 4.80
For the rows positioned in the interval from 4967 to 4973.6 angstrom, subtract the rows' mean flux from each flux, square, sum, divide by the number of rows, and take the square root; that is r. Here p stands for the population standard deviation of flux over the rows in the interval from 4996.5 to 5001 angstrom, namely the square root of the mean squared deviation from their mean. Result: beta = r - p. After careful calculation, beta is 0.06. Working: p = 0.89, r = 1.0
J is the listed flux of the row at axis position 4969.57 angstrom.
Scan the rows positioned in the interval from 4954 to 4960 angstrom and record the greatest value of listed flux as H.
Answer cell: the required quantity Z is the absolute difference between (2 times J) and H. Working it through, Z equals 4.0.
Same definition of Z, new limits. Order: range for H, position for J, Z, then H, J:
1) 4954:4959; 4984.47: 4.4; 6.18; 5.29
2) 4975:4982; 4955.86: 3.3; 5.31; 4.31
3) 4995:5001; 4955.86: 3.6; 5.02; 4.31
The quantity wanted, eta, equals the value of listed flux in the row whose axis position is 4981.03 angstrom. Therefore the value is 4.66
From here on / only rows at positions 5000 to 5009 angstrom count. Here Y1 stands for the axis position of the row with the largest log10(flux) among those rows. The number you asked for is 5007.48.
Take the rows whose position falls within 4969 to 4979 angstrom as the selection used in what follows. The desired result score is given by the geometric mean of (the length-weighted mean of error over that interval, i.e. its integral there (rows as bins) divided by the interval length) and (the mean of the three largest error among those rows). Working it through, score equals 1.0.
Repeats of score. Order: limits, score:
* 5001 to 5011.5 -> 0.6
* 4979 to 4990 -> 0.6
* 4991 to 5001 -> 0.9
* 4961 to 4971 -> 0.9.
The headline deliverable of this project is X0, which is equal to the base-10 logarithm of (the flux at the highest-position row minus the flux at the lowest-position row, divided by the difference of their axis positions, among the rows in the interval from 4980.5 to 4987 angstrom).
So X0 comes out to -1.4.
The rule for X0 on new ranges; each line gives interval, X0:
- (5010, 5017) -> -1.4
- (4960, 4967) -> -1.0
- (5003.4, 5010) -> -1.2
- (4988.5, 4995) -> -1.1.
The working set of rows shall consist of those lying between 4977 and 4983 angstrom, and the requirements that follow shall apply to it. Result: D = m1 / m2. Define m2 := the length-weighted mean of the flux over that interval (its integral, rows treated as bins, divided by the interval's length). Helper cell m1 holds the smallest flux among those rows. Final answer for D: 0.93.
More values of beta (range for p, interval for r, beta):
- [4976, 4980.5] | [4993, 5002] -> 0.60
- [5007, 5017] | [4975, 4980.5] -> -0.44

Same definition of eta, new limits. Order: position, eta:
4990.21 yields 5.33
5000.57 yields 4.38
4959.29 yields 6.16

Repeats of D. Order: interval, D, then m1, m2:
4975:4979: 0.98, 4.98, 5.09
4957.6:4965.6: 0.87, 4.3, 4.94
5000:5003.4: 0.94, 4.38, 4.65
